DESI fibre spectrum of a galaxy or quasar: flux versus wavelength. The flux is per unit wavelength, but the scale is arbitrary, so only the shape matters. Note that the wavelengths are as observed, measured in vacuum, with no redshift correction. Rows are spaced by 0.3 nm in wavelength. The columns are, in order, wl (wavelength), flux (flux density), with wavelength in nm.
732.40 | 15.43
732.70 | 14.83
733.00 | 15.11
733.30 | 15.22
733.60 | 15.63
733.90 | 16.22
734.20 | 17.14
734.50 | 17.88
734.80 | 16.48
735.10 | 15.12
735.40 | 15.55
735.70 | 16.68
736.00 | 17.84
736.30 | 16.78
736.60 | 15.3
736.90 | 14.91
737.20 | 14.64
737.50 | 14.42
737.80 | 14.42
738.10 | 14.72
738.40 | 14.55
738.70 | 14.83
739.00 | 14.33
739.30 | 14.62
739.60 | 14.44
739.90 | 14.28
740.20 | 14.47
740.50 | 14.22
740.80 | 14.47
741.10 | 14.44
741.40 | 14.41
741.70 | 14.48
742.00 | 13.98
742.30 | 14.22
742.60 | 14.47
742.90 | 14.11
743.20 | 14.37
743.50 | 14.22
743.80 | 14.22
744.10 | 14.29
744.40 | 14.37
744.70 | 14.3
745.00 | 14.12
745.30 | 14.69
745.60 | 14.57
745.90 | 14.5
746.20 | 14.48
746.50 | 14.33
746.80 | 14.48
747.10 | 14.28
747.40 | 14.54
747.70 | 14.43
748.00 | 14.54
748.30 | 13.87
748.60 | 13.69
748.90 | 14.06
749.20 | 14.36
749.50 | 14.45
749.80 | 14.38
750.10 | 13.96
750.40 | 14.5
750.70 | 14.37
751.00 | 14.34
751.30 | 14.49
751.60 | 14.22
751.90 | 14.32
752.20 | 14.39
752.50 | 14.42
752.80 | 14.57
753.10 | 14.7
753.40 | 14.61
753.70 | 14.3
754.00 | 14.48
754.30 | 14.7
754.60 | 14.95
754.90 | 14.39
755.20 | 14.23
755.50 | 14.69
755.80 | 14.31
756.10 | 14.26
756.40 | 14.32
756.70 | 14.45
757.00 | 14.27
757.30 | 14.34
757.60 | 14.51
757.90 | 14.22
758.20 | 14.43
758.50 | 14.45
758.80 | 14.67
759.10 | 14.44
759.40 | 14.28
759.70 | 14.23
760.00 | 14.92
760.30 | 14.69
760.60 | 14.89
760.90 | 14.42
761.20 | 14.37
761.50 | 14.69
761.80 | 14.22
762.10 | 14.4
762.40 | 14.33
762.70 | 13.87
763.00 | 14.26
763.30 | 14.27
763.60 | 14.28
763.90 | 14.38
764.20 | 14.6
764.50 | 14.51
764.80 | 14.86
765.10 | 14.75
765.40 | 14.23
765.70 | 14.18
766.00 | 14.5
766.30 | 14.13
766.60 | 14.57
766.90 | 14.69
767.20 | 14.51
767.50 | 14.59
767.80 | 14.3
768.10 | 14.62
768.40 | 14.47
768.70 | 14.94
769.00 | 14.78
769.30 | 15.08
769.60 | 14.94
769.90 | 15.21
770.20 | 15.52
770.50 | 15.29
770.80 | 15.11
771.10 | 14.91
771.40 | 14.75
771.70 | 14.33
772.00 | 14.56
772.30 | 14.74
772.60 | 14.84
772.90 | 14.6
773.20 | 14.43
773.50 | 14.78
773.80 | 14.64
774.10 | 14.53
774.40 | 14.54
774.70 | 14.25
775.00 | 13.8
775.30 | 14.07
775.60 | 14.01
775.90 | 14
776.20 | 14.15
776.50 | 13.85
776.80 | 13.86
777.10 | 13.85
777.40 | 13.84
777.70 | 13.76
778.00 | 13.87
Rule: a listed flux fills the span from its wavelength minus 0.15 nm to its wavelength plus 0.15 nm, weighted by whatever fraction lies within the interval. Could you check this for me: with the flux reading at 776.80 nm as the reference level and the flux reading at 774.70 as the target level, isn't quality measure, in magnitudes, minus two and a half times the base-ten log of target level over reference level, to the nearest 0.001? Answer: -0.030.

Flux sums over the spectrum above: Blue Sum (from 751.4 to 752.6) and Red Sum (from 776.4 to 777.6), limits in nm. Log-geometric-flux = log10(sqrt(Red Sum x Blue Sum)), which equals 1.75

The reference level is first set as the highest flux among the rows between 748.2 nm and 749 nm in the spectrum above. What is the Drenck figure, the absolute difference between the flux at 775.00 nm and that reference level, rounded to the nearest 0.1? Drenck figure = 0.3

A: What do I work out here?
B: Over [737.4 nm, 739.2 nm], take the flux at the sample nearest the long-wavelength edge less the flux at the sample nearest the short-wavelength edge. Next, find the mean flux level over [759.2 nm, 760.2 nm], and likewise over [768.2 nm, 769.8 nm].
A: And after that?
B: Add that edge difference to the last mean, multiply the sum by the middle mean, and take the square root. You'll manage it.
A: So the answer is 14.6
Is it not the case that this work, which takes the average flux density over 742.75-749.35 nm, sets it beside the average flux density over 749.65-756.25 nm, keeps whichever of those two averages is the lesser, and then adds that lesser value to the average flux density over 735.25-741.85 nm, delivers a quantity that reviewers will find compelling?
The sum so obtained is 29.3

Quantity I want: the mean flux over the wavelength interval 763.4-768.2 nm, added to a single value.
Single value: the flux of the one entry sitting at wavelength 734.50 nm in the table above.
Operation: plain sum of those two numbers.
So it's 32.4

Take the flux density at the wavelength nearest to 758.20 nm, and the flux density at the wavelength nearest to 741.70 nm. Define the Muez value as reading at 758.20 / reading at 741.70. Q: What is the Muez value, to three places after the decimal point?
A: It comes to 0.997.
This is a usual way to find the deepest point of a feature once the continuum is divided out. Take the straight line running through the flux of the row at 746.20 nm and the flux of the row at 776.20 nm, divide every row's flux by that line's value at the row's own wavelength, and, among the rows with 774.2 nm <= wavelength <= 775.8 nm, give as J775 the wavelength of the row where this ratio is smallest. 775.00 nm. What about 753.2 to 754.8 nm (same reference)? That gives 753.70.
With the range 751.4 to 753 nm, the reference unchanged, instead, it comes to 751.60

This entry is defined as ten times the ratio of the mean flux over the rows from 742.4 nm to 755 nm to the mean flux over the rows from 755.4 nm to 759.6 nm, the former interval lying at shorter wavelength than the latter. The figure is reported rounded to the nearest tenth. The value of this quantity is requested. 10.0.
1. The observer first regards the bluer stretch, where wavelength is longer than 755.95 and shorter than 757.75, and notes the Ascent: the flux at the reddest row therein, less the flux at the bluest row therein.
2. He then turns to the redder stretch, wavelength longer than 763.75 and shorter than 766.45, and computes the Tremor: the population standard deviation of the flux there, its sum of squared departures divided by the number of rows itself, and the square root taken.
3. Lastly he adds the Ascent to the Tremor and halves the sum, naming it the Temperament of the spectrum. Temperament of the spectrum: 0.24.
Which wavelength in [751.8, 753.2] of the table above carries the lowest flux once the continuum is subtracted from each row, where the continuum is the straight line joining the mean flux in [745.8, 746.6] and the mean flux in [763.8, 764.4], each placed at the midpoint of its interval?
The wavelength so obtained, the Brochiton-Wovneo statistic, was 751.90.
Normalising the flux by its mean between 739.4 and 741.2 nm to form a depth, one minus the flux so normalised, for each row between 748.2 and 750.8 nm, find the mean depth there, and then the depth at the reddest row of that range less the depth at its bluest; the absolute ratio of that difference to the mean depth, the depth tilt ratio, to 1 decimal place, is 2.4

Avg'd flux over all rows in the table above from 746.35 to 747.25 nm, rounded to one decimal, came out 14.4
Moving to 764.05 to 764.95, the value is 14.7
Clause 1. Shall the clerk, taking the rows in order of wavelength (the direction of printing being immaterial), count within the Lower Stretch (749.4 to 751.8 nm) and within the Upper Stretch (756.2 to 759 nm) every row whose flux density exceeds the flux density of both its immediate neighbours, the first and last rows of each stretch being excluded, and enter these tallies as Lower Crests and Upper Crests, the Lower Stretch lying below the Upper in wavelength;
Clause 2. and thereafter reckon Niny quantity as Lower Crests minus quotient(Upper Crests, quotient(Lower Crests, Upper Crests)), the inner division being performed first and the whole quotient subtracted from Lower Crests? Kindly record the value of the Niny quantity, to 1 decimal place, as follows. 0.0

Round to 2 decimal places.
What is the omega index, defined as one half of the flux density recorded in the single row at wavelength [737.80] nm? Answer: 7.21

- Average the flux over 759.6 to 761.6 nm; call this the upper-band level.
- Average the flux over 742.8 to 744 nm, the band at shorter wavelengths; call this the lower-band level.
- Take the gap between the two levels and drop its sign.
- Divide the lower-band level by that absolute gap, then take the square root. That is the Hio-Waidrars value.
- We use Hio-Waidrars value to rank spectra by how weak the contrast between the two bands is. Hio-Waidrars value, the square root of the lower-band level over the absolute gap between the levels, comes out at 6.2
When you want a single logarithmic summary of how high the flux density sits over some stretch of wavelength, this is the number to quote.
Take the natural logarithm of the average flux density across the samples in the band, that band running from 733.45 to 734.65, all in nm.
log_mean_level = 2.82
